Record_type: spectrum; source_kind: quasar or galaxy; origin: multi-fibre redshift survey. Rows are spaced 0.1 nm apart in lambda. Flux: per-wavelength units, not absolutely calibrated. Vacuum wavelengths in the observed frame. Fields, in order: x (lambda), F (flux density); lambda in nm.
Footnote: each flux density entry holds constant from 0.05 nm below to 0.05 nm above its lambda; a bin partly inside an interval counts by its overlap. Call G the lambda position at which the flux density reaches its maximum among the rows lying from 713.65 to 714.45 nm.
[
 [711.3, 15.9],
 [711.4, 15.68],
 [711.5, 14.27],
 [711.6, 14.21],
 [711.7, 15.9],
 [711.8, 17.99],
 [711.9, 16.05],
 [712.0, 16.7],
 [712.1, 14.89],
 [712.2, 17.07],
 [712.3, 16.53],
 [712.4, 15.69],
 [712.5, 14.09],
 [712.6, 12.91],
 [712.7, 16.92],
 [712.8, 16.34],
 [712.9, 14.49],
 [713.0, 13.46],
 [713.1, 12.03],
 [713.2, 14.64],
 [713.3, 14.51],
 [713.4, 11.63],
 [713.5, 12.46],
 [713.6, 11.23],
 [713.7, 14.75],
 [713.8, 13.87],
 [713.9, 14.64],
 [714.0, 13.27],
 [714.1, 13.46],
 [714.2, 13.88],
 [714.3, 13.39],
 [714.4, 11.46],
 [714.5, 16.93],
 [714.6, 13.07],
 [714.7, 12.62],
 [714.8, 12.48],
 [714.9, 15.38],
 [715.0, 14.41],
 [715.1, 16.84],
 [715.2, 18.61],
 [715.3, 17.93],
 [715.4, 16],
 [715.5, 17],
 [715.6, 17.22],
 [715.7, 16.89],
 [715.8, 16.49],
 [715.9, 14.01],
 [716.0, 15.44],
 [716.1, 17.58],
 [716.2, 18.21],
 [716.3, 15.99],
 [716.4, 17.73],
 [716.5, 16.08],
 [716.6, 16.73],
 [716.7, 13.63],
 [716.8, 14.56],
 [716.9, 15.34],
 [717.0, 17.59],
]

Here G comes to 713.7 nm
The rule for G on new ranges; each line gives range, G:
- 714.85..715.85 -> 715.2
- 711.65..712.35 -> 711.8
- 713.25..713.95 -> 713.7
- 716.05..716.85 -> 716.2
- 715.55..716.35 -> 716.2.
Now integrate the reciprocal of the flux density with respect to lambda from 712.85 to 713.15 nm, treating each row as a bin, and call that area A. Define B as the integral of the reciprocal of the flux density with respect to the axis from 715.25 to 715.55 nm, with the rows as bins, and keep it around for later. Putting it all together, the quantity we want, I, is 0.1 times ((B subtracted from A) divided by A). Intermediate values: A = 0.0226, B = 0.018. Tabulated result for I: 0.022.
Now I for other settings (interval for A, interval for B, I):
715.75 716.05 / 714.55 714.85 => -0.020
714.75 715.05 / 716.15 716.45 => 0.019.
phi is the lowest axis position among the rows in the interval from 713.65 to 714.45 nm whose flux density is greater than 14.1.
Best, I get 713.7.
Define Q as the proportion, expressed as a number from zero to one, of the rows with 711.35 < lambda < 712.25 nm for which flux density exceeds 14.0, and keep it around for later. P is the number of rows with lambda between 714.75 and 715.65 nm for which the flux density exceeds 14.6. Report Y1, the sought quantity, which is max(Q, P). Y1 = 7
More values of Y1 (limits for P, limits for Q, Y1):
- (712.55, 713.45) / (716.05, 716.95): 3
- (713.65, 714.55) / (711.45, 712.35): 3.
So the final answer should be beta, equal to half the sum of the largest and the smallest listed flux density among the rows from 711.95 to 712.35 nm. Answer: 16.0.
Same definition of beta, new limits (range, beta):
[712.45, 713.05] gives 14.9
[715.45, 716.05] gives 15.6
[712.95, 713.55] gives 13.1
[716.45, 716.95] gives 15.2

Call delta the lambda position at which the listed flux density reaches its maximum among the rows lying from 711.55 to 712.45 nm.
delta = 711.8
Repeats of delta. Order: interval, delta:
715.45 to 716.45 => 716.2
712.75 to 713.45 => 712.8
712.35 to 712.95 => 712.7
